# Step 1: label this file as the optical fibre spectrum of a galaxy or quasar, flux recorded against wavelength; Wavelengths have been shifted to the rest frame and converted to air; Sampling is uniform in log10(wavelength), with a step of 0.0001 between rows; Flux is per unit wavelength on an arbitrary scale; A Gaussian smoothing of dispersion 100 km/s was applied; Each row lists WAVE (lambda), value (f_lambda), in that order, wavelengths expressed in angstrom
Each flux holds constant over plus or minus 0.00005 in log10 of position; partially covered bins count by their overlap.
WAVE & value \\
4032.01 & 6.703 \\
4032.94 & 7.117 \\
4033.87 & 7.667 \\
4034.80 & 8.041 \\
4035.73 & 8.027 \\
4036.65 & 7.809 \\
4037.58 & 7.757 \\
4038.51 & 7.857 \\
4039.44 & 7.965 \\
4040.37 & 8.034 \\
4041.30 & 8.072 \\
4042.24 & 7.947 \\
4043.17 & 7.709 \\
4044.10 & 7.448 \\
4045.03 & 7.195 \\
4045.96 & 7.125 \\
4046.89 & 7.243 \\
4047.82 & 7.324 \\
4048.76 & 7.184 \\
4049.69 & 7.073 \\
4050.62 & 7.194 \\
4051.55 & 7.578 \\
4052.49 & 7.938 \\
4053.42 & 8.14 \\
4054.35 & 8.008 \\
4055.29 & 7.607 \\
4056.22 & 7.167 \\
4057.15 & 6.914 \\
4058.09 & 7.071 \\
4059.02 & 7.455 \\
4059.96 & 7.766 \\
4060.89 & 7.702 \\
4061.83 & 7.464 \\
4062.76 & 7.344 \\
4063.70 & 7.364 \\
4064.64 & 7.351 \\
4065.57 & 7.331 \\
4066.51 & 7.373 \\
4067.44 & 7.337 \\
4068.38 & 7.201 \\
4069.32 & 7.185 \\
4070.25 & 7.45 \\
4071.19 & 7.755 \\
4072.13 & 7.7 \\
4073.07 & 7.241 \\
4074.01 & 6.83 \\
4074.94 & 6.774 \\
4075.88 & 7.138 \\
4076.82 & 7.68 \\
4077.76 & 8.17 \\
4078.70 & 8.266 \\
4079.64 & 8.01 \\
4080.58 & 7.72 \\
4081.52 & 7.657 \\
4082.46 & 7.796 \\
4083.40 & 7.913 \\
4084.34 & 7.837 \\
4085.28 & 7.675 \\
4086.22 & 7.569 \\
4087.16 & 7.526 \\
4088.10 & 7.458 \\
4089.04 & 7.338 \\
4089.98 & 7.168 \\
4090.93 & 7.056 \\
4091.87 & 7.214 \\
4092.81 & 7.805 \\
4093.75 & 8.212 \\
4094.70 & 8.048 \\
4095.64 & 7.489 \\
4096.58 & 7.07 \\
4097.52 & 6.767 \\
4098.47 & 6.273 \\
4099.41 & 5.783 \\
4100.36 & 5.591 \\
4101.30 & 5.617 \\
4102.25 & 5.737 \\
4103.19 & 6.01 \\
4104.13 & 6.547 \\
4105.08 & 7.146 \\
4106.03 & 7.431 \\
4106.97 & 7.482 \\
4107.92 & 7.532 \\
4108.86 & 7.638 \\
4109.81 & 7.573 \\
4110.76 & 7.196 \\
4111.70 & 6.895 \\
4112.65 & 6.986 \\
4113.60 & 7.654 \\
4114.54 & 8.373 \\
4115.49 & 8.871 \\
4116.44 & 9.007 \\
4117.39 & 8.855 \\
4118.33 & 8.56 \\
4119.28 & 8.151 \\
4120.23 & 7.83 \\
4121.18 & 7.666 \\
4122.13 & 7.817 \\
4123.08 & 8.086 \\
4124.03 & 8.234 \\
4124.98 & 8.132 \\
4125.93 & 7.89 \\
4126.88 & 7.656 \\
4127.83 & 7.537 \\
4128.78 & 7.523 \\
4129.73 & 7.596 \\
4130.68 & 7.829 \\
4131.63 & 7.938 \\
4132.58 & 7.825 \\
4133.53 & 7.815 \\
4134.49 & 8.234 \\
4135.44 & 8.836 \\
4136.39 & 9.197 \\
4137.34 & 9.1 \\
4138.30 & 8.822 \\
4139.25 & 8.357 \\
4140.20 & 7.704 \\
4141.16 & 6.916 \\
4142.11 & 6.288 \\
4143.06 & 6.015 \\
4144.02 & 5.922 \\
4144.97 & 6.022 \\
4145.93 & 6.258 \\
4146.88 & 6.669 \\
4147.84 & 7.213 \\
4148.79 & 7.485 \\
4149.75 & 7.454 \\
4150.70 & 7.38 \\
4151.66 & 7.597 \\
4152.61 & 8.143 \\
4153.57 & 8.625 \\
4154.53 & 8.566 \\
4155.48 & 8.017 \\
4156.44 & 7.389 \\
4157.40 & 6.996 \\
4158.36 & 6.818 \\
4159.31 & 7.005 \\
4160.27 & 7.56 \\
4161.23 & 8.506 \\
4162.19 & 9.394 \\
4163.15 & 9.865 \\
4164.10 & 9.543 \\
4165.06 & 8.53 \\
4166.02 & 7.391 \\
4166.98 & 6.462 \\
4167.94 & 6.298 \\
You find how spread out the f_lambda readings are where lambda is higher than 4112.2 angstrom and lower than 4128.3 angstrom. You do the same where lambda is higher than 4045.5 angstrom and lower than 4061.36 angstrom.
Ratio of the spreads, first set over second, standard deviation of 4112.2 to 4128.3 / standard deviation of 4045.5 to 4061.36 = 1.5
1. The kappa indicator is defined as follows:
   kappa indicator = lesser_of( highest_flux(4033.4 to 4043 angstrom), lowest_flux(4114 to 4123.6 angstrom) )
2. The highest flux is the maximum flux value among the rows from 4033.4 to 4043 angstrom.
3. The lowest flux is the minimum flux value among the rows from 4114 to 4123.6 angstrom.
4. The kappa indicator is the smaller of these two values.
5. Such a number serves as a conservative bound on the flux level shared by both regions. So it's 7.67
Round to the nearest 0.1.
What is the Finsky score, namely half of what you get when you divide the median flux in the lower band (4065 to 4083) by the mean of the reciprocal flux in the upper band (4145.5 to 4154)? 27.4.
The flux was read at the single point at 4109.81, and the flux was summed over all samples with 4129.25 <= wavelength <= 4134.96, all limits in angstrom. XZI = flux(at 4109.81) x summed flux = 358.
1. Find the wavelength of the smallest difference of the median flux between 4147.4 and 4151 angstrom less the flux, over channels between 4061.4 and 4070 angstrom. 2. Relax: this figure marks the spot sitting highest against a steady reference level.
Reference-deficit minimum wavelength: 4061.83 angstrom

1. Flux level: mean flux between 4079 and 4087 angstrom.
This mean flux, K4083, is 7.77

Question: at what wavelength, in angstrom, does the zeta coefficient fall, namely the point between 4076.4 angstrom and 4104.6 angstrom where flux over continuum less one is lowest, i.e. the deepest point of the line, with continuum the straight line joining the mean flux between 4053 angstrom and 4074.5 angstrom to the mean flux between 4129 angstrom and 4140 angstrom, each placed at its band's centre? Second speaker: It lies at 4100.36 angstrom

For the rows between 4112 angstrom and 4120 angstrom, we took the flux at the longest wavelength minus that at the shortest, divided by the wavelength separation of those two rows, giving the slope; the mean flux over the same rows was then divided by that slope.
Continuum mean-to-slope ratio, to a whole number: 47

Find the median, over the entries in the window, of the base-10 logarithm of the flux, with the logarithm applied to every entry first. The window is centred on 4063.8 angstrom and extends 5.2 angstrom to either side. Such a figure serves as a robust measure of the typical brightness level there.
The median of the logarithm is 0.867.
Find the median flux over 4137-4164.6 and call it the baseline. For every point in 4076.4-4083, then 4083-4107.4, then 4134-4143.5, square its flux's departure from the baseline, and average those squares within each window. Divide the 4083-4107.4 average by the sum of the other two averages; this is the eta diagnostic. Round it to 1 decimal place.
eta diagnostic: 0.5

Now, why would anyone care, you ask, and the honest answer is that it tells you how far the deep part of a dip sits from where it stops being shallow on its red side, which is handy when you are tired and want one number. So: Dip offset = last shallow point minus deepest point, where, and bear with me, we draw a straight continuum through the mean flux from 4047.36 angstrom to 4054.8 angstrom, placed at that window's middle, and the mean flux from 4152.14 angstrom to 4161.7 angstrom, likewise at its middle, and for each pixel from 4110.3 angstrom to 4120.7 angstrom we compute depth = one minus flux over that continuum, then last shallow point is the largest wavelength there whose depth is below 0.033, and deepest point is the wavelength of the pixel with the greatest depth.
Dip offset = 8.5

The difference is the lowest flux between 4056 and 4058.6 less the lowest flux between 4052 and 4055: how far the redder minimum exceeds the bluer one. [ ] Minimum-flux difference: -1.0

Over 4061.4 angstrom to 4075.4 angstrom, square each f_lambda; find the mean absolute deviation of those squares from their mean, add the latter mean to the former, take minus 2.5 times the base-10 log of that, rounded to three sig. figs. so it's -4.37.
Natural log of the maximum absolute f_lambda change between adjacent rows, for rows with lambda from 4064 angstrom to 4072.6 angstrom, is -1.2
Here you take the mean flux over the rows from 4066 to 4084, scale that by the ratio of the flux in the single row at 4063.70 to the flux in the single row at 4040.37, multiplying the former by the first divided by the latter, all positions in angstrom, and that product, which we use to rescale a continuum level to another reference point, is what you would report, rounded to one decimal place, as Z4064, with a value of 6.9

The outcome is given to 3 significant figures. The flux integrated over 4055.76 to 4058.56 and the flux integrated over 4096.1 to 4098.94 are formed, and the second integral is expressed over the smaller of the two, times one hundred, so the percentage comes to 100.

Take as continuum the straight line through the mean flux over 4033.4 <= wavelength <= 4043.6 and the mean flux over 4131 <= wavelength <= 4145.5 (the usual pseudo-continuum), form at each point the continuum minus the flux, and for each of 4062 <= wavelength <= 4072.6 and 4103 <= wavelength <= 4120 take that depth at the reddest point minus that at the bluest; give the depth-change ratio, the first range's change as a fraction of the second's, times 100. 17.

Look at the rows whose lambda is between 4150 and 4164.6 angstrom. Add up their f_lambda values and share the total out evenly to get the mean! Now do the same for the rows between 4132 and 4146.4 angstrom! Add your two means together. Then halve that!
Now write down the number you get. 7.82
